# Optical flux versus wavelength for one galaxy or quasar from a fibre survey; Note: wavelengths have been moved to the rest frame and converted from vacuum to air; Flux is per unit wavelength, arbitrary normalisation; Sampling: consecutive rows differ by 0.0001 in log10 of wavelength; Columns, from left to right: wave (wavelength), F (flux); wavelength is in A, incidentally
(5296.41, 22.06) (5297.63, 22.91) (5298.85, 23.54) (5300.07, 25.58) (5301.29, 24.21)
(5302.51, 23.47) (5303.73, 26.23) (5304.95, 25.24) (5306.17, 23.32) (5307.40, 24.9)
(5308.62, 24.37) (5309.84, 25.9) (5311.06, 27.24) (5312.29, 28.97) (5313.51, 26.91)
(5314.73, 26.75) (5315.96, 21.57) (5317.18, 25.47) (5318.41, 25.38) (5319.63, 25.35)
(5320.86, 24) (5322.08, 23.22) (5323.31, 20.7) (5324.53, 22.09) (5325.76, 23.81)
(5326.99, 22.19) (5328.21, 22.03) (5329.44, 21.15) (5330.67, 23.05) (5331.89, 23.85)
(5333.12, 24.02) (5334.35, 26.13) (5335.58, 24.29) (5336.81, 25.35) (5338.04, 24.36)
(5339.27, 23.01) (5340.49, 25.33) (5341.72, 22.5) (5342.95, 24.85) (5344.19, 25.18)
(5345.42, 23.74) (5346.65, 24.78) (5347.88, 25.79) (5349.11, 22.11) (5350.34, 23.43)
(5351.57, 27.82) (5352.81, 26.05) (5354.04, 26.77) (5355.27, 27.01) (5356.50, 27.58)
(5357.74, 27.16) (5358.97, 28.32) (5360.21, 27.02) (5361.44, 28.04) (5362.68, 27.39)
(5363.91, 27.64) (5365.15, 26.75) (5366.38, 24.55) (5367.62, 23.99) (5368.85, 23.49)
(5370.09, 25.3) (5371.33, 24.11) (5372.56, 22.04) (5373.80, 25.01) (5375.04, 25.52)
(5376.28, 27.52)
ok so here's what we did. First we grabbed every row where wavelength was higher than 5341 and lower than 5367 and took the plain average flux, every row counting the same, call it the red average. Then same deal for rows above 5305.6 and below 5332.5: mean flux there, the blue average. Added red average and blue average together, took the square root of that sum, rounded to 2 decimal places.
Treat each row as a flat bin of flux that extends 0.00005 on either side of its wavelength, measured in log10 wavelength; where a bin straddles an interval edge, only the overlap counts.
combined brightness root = 7.08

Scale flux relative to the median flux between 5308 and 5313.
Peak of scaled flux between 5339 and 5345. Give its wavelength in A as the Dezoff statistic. 5340.49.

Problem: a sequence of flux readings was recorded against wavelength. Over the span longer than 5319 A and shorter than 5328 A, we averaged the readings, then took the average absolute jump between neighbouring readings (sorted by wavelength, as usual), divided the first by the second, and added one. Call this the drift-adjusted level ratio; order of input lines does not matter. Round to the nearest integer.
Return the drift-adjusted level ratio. 16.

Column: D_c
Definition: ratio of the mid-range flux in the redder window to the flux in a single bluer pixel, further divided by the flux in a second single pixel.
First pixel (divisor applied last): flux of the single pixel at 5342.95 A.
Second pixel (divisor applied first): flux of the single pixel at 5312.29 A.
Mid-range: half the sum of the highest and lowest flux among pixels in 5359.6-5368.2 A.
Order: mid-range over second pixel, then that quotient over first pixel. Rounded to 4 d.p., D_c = 0.0361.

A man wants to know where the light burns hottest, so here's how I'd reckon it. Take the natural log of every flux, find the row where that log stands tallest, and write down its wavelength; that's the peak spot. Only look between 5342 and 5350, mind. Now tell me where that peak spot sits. 5347.88 A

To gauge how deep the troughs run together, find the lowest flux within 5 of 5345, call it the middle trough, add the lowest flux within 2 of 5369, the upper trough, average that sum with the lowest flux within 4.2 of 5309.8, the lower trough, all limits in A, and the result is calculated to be 34.5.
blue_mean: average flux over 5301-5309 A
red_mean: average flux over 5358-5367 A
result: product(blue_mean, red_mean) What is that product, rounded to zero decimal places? 665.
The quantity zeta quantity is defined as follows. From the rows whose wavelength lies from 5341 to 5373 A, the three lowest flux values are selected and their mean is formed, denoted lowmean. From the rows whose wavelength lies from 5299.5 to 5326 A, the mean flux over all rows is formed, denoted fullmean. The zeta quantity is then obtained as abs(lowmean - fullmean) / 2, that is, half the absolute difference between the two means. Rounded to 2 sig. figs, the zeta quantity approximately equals 1.3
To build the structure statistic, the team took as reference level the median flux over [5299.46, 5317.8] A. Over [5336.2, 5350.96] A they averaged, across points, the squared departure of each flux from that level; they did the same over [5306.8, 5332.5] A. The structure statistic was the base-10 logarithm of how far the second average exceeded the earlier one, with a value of 0.5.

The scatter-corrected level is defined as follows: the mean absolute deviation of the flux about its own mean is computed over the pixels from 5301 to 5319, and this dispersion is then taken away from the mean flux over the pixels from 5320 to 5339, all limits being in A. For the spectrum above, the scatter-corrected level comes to 22.0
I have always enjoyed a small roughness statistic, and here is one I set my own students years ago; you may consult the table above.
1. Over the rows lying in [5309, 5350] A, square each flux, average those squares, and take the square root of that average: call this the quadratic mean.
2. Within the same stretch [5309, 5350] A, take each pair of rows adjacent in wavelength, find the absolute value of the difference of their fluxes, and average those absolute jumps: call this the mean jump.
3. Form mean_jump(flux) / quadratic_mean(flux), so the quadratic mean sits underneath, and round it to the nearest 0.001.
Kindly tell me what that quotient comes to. 0.064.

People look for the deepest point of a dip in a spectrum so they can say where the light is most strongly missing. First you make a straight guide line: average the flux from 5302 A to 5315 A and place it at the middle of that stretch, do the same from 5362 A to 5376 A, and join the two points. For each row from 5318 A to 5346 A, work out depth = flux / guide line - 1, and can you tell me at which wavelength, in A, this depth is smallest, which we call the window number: 5323.31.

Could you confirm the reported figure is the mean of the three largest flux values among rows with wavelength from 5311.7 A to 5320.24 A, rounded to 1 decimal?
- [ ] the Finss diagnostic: 27.5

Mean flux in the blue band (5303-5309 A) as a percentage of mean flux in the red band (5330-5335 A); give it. 102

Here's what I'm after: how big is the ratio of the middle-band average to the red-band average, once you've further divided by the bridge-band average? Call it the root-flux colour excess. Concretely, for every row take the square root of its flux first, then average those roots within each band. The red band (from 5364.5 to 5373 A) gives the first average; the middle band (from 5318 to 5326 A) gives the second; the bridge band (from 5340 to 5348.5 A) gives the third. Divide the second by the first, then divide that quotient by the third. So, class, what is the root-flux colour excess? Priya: 0.198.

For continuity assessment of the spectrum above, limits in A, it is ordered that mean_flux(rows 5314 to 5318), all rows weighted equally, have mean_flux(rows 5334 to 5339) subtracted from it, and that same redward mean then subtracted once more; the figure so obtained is -25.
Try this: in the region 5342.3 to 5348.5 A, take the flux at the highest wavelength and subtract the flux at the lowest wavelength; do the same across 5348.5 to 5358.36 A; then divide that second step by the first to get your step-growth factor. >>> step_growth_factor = 5.4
